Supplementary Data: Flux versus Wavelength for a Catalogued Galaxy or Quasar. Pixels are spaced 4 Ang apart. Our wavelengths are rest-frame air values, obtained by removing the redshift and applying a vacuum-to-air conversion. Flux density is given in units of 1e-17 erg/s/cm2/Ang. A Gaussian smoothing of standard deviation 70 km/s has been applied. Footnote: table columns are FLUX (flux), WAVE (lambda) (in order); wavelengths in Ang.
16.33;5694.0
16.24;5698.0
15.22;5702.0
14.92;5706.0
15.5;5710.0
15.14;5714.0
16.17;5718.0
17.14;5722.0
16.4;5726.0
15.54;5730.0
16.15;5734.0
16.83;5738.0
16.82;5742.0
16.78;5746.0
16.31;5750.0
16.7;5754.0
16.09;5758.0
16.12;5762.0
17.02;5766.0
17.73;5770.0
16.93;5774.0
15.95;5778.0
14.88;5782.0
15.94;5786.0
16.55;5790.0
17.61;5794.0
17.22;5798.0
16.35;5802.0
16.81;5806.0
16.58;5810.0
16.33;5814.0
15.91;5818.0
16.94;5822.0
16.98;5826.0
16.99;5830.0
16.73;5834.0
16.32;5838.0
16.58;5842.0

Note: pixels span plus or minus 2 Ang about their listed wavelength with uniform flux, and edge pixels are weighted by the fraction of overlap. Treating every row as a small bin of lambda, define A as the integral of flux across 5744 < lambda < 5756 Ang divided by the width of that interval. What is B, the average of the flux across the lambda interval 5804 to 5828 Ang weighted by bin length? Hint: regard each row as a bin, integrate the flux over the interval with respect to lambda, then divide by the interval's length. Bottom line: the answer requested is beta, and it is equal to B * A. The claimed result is 275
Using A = 16.6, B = 16.6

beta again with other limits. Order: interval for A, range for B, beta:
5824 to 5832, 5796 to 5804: 285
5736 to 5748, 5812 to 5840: 279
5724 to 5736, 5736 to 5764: 265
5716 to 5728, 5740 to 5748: 278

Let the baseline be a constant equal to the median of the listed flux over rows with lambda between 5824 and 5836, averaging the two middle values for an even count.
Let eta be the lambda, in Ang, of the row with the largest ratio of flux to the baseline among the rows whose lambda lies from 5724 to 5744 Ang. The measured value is 5738.0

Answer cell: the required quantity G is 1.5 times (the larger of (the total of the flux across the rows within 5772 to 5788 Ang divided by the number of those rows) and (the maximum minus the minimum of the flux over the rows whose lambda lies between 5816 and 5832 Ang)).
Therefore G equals 23.89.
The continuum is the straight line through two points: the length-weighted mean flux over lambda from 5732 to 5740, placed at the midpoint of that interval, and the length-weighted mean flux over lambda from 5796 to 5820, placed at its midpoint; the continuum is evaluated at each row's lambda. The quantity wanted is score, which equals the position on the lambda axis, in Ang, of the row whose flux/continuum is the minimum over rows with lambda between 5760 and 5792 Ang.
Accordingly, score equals 5782.0 Ang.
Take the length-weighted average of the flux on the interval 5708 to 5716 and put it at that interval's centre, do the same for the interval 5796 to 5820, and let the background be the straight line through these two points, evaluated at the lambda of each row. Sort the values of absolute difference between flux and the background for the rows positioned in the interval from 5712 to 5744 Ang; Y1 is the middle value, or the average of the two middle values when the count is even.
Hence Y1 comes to 0.84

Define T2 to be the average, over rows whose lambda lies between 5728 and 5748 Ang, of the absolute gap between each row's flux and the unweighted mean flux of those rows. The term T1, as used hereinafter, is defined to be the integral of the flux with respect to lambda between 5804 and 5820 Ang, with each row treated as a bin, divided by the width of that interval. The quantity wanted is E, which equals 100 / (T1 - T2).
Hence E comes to 6.27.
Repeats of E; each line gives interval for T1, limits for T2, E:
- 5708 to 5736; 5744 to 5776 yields 6.41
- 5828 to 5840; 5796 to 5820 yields 6.12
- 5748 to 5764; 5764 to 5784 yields 6.48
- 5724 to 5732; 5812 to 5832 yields 6.43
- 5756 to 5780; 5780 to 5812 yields 6.23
